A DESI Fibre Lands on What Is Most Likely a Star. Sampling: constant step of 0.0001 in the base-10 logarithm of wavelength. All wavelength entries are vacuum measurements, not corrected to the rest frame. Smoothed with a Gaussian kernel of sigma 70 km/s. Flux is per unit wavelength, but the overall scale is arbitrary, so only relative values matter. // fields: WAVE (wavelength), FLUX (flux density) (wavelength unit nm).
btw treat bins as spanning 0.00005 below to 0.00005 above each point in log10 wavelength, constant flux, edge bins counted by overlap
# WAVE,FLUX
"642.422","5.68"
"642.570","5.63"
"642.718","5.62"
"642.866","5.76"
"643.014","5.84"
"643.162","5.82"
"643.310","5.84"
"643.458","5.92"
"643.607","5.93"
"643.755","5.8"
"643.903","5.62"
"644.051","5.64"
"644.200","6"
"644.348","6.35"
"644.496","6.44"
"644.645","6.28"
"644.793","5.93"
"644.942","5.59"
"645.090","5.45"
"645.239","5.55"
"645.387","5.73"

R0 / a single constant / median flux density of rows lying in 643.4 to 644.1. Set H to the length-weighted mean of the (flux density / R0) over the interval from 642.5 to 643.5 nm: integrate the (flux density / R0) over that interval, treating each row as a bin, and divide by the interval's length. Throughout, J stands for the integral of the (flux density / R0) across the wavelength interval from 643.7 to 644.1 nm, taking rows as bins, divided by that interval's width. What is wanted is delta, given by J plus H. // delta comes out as 1.98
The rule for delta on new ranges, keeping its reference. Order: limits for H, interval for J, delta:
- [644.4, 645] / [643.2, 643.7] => 2.06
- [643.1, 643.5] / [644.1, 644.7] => 2.09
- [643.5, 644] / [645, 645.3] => 1.95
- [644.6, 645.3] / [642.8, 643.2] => 1.99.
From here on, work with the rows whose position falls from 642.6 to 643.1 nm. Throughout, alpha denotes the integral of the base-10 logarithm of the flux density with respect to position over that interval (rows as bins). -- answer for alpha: 0.379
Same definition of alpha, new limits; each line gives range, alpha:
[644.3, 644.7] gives 0.321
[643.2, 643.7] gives 0.385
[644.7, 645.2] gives 0.377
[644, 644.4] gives 0.311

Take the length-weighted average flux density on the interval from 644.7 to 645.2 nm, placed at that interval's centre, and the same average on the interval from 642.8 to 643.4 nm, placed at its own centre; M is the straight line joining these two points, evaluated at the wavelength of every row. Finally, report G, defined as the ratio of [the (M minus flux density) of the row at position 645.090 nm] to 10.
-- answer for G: 0.021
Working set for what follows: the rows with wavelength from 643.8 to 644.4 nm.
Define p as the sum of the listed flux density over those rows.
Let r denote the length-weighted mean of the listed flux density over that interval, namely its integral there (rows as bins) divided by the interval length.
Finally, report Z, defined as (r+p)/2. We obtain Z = 14.75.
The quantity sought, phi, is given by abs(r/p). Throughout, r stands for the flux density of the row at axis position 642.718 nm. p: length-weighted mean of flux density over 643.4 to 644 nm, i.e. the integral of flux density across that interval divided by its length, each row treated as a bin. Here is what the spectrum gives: 0.97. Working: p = 5.81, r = 5.62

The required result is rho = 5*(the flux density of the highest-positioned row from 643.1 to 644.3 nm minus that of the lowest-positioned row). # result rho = 0.9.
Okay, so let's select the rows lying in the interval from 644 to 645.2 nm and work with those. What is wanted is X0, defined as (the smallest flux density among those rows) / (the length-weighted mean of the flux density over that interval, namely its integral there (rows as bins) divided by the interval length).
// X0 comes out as 0.916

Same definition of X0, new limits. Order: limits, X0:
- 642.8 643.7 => 0.985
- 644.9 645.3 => 0.986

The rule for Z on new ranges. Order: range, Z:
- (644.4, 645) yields 15.16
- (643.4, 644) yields 14.54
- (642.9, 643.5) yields 14.63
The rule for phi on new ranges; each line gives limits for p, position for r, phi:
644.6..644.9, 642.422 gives 0.94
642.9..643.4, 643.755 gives 0.99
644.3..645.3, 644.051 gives 0.95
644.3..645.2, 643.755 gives 0.97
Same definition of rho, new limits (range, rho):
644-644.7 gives 3.2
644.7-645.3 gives -1.9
